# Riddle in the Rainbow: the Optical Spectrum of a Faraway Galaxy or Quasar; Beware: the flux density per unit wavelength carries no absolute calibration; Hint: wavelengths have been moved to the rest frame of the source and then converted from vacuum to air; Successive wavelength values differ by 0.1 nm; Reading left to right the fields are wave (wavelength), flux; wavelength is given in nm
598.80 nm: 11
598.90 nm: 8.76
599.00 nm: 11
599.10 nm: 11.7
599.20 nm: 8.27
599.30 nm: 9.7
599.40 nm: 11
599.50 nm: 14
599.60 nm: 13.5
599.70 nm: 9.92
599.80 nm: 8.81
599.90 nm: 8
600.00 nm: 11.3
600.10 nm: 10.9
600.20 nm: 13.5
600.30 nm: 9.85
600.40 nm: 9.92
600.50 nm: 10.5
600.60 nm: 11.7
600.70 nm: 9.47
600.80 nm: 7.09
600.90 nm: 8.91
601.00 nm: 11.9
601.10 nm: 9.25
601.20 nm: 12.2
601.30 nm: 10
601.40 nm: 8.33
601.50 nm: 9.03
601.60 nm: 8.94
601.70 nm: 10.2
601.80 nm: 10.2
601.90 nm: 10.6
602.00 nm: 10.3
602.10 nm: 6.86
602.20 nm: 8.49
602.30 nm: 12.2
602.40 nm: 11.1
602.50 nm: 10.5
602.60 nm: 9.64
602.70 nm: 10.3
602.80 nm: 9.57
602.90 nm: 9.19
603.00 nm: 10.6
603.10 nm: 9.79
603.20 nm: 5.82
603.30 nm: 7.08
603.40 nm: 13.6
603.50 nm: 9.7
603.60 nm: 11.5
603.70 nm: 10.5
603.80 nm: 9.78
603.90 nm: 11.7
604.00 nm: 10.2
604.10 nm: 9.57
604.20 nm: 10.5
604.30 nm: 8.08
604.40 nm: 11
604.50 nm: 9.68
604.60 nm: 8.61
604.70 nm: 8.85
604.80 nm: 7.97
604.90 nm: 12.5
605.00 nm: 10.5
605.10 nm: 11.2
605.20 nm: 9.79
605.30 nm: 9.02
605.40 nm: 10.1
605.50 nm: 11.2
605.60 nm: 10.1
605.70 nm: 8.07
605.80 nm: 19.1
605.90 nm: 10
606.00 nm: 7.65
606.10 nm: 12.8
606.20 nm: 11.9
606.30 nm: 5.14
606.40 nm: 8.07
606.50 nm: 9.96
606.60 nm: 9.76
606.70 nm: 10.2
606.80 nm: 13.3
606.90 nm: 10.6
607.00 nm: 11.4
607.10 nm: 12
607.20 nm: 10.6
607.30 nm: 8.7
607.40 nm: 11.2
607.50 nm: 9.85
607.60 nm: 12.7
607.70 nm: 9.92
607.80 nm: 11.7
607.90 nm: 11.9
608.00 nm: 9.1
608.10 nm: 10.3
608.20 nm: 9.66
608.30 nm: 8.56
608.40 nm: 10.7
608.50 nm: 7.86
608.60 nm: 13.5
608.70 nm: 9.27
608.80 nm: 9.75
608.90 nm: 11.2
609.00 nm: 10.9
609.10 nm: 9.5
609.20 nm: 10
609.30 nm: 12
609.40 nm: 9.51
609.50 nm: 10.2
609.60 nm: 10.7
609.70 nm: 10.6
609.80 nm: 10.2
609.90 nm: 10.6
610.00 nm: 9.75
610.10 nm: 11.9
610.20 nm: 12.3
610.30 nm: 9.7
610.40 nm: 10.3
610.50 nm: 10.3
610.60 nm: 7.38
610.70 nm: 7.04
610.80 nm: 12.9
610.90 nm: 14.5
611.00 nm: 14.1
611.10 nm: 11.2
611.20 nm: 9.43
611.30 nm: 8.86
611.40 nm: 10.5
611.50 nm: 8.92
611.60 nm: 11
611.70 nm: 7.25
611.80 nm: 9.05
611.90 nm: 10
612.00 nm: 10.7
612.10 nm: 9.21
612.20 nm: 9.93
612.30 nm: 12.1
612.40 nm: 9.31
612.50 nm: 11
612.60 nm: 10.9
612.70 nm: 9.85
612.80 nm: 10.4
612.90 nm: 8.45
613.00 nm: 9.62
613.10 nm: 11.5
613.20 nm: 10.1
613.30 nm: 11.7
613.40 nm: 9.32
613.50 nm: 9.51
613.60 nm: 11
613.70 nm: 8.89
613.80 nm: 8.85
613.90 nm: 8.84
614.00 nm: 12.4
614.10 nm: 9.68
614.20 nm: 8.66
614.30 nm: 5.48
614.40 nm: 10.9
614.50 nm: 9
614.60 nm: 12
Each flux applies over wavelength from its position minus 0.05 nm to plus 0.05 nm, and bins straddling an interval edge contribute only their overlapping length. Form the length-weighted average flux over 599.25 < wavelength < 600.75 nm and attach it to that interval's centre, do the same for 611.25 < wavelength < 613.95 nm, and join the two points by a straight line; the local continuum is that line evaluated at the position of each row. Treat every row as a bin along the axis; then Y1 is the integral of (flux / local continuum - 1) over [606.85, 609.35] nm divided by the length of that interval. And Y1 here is 0.03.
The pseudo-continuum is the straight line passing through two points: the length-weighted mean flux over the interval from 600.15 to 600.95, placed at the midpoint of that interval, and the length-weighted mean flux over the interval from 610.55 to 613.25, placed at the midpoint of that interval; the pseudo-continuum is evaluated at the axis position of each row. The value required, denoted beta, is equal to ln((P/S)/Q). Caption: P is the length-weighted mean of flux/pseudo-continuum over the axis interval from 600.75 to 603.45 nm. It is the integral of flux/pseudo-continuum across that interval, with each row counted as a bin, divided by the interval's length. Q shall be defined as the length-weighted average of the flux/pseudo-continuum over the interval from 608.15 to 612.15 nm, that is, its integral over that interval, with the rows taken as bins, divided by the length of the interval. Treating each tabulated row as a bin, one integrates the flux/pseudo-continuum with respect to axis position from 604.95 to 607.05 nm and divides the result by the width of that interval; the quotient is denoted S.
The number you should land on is -0.08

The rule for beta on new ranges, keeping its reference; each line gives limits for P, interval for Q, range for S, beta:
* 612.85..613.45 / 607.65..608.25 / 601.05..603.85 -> 0.00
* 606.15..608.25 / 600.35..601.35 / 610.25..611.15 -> -0.04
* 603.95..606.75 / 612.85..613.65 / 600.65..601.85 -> 0.05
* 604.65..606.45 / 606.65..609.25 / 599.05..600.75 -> -0.09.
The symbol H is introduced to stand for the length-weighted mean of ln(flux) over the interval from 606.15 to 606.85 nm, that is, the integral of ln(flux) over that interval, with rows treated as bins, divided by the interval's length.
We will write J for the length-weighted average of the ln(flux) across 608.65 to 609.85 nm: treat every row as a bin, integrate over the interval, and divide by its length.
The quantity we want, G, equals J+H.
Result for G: 4.57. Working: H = 2.241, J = 2.33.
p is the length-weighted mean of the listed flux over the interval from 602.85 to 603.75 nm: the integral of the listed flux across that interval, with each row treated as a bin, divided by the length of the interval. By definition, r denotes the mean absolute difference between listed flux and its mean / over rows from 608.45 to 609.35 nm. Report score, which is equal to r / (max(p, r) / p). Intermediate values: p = 9.8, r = 1.30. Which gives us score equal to 1.30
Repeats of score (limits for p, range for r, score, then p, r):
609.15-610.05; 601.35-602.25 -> 0.99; 10.4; 0.99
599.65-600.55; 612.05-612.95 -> 0.86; 10.3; 0.86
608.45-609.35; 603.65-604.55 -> 0.74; 10.4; 0.74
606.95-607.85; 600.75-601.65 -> 1.23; 10.9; 1.23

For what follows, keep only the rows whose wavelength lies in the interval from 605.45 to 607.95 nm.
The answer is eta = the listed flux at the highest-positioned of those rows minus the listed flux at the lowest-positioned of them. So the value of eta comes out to 1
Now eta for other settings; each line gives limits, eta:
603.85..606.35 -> -7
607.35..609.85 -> -1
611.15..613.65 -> 2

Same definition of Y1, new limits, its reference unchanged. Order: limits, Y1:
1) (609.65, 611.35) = 0.06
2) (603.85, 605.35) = -0.05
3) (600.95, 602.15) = -0.08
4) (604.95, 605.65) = -0.01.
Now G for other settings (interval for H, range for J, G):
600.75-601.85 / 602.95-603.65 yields 4.50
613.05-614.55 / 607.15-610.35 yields 4.60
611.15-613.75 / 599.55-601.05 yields 4.61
